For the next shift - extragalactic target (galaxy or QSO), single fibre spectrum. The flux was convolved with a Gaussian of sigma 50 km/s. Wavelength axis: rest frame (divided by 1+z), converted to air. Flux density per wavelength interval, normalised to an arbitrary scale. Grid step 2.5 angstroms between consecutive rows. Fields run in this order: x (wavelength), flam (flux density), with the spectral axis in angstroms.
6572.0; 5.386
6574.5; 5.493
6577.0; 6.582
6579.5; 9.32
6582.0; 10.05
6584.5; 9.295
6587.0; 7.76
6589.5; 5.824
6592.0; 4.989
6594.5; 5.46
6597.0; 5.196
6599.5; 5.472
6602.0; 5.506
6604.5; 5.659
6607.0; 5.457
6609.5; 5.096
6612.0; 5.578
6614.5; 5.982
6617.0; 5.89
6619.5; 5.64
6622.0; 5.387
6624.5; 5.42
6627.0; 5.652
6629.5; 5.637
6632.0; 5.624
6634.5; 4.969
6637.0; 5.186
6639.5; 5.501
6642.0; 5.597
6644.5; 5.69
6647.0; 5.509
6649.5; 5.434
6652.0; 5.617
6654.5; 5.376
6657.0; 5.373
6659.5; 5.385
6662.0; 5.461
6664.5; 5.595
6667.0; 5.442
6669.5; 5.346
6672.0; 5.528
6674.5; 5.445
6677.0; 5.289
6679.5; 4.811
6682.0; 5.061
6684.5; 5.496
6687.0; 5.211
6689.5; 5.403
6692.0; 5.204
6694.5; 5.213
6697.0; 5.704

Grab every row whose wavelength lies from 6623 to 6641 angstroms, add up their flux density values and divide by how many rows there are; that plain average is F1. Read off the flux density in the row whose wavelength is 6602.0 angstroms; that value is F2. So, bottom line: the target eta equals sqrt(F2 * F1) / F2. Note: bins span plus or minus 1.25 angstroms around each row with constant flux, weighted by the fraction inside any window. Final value 0.99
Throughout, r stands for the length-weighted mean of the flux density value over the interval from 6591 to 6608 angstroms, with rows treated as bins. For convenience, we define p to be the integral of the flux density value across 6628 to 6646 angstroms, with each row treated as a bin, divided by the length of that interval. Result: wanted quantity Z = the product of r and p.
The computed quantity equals 29.5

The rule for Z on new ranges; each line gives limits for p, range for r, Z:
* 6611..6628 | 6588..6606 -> 30.9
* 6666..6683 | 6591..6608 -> 28.5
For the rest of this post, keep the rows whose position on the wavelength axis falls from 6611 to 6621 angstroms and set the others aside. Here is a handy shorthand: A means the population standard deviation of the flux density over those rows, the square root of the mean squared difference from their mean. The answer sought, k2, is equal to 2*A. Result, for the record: 0.34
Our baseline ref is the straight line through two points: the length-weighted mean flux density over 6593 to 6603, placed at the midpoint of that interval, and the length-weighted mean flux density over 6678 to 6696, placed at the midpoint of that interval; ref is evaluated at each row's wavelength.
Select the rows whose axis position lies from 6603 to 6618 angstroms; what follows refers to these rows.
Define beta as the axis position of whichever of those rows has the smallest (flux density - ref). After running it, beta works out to 6609.5 angstroms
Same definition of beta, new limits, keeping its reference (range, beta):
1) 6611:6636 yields 6634.5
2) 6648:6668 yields 6654.5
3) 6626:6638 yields 6634.5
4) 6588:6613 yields 6592.0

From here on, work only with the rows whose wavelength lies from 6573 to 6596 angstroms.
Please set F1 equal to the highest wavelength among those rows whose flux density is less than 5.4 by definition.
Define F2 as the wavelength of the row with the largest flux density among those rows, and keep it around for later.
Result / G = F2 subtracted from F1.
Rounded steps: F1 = 6592.0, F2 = 6582.0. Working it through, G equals 10.0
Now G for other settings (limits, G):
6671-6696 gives 22.5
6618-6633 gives -5.0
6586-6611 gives 22.5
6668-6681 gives 7.5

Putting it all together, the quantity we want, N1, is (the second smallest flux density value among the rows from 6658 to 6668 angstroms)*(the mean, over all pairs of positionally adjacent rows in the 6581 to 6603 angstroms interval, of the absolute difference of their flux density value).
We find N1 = 4.2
